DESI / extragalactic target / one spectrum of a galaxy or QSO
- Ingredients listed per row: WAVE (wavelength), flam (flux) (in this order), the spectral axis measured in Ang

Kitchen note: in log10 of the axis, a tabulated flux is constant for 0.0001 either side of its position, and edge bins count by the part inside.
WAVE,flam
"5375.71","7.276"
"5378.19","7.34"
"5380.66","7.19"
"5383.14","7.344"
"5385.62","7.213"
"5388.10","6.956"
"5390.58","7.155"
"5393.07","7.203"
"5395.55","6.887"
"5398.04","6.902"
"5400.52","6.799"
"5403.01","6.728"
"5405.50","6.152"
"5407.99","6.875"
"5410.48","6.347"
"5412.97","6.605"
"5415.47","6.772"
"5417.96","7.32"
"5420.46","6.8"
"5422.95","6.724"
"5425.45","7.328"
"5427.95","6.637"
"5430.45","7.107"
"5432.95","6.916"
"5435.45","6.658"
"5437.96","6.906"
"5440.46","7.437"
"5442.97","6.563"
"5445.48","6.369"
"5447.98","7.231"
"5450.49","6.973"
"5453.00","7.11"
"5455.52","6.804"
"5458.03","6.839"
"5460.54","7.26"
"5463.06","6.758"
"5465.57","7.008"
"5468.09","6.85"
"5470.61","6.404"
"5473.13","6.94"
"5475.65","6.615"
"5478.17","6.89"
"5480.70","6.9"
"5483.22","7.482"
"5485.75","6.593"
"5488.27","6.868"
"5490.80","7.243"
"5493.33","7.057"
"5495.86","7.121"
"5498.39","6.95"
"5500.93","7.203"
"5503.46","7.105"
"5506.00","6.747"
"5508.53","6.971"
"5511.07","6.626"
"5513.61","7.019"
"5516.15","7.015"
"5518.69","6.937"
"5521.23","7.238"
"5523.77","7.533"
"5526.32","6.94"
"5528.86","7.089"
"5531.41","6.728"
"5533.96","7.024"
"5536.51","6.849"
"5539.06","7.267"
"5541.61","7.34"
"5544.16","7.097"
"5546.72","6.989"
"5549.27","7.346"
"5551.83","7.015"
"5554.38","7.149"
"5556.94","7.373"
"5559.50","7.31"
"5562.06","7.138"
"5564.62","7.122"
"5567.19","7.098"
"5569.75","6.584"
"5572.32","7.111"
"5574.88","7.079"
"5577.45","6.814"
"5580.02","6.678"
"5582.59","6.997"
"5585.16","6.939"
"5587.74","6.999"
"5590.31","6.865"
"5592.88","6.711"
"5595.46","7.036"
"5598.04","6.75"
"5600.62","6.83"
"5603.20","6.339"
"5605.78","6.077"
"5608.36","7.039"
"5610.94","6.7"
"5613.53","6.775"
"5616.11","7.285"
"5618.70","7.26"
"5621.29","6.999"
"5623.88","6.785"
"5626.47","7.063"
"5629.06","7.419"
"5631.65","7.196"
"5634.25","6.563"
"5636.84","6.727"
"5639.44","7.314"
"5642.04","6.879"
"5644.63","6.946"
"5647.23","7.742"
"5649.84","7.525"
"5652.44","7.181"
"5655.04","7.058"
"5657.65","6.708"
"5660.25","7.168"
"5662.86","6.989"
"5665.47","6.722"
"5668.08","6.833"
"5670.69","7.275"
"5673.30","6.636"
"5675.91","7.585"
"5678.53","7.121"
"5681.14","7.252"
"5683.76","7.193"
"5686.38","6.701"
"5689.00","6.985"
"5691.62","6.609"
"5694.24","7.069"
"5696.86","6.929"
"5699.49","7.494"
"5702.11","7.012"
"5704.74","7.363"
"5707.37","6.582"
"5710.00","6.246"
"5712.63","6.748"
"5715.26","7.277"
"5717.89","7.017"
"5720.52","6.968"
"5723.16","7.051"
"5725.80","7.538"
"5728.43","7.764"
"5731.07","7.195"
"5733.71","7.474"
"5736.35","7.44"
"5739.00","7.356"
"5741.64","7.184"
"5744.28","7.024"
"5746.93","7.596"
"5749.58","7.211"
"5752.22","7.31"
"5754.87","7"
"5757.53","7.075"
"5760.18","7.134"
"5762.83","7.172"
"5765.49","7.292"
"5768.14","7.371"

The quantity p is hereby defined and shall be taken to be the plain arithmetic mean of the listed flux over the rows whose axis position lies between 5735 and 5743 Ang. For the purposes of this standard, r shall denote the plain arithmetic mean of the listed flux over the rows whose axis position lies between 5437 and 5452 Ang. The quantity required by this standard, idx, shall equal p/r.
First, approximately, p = 7.33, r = 6.91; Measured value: 1.06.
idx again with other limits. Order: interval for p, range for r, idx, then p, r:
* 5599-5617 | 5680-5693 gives 0.97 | 6.72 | 6.95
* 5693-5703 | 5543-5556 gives 1.00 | 7.13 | 7.12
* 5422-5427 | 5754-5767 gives 0.98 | 7.03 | 7.13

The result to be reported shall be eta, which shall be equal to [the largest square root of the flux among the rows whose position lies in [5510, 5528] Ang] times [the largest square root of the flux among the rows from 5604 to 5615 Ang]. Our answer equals 7.28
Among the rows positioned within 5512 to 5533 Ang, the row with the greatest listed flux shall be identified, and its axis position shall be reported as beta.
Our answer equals 5523.77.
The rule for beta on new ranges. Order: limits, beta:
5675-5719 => 5675.91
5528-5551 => 5549.27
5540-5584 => 5556.94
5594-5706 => 5647.23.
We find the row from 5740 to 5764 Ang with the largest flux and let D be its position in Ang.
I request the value 5746.93 Ang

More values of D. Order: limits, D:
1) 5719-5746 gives 5728.43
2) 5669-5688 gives 5675.91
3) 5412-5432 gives 5425.45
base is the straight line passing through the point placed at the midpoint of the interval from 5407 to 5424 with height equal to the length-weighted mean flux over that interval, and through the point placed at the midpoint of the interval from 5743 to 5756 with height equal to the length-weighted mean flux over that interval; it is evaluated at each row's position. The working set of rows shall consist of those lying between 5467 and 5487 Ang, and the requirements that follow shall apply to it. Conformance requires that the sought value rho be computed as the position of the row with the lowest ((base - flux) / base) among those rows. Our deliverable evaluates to 5483.22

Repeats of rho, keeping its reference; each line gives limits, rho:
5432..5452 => 5440.46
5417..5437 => 5417.96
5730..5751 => 5746.93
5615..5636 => 5629.06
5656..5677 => 5675.91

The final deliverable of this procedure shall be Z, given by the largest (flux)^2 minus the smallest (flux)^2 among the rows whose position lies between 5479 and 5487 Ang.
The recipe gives 12.5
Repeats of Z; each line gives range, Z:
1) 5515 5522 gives 4.3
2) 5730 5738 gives 4.1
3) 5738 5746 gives 4.8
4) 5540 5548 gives 5.0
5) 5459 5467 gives 7.0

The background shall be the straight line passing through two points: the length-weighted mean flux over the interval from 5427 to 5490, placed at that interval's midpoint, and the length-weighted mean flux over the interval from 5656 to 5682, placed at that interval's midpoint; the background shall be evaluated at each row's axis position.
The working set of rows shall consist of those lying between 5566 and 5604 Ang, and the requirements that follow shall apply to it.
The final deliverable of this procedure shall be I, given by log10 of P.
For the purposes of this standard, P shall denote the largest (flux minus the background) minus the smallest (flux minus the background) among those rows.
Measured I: -0.10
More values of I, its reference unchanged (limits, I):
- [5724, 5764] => -0.11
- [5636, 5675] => 0.05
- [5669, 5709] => 0.01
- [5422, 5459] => 0.03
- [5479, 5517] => -0.05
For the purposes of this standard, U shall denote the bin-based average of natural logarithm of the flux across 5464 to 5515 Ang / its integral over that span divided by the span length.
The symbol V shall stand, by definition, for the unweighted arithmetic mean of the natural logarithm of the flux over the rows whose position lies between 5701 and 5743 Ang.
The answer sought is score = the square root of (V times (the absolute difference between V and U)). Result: 0.239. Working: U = 1.94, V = 1.96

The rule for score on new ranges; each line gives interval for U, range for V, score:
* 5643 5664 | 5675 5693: 0.166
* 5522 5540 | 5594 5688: 0.142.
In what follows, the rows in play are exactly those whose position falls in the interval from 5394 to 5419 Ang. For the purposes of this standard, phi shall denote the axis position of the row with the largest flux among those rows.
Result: 5417.96 Ang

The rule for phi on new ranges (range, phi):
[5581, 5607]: 5595.46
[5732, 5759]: 5746.93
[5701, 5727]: 5725.80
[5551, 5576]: 5556.94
